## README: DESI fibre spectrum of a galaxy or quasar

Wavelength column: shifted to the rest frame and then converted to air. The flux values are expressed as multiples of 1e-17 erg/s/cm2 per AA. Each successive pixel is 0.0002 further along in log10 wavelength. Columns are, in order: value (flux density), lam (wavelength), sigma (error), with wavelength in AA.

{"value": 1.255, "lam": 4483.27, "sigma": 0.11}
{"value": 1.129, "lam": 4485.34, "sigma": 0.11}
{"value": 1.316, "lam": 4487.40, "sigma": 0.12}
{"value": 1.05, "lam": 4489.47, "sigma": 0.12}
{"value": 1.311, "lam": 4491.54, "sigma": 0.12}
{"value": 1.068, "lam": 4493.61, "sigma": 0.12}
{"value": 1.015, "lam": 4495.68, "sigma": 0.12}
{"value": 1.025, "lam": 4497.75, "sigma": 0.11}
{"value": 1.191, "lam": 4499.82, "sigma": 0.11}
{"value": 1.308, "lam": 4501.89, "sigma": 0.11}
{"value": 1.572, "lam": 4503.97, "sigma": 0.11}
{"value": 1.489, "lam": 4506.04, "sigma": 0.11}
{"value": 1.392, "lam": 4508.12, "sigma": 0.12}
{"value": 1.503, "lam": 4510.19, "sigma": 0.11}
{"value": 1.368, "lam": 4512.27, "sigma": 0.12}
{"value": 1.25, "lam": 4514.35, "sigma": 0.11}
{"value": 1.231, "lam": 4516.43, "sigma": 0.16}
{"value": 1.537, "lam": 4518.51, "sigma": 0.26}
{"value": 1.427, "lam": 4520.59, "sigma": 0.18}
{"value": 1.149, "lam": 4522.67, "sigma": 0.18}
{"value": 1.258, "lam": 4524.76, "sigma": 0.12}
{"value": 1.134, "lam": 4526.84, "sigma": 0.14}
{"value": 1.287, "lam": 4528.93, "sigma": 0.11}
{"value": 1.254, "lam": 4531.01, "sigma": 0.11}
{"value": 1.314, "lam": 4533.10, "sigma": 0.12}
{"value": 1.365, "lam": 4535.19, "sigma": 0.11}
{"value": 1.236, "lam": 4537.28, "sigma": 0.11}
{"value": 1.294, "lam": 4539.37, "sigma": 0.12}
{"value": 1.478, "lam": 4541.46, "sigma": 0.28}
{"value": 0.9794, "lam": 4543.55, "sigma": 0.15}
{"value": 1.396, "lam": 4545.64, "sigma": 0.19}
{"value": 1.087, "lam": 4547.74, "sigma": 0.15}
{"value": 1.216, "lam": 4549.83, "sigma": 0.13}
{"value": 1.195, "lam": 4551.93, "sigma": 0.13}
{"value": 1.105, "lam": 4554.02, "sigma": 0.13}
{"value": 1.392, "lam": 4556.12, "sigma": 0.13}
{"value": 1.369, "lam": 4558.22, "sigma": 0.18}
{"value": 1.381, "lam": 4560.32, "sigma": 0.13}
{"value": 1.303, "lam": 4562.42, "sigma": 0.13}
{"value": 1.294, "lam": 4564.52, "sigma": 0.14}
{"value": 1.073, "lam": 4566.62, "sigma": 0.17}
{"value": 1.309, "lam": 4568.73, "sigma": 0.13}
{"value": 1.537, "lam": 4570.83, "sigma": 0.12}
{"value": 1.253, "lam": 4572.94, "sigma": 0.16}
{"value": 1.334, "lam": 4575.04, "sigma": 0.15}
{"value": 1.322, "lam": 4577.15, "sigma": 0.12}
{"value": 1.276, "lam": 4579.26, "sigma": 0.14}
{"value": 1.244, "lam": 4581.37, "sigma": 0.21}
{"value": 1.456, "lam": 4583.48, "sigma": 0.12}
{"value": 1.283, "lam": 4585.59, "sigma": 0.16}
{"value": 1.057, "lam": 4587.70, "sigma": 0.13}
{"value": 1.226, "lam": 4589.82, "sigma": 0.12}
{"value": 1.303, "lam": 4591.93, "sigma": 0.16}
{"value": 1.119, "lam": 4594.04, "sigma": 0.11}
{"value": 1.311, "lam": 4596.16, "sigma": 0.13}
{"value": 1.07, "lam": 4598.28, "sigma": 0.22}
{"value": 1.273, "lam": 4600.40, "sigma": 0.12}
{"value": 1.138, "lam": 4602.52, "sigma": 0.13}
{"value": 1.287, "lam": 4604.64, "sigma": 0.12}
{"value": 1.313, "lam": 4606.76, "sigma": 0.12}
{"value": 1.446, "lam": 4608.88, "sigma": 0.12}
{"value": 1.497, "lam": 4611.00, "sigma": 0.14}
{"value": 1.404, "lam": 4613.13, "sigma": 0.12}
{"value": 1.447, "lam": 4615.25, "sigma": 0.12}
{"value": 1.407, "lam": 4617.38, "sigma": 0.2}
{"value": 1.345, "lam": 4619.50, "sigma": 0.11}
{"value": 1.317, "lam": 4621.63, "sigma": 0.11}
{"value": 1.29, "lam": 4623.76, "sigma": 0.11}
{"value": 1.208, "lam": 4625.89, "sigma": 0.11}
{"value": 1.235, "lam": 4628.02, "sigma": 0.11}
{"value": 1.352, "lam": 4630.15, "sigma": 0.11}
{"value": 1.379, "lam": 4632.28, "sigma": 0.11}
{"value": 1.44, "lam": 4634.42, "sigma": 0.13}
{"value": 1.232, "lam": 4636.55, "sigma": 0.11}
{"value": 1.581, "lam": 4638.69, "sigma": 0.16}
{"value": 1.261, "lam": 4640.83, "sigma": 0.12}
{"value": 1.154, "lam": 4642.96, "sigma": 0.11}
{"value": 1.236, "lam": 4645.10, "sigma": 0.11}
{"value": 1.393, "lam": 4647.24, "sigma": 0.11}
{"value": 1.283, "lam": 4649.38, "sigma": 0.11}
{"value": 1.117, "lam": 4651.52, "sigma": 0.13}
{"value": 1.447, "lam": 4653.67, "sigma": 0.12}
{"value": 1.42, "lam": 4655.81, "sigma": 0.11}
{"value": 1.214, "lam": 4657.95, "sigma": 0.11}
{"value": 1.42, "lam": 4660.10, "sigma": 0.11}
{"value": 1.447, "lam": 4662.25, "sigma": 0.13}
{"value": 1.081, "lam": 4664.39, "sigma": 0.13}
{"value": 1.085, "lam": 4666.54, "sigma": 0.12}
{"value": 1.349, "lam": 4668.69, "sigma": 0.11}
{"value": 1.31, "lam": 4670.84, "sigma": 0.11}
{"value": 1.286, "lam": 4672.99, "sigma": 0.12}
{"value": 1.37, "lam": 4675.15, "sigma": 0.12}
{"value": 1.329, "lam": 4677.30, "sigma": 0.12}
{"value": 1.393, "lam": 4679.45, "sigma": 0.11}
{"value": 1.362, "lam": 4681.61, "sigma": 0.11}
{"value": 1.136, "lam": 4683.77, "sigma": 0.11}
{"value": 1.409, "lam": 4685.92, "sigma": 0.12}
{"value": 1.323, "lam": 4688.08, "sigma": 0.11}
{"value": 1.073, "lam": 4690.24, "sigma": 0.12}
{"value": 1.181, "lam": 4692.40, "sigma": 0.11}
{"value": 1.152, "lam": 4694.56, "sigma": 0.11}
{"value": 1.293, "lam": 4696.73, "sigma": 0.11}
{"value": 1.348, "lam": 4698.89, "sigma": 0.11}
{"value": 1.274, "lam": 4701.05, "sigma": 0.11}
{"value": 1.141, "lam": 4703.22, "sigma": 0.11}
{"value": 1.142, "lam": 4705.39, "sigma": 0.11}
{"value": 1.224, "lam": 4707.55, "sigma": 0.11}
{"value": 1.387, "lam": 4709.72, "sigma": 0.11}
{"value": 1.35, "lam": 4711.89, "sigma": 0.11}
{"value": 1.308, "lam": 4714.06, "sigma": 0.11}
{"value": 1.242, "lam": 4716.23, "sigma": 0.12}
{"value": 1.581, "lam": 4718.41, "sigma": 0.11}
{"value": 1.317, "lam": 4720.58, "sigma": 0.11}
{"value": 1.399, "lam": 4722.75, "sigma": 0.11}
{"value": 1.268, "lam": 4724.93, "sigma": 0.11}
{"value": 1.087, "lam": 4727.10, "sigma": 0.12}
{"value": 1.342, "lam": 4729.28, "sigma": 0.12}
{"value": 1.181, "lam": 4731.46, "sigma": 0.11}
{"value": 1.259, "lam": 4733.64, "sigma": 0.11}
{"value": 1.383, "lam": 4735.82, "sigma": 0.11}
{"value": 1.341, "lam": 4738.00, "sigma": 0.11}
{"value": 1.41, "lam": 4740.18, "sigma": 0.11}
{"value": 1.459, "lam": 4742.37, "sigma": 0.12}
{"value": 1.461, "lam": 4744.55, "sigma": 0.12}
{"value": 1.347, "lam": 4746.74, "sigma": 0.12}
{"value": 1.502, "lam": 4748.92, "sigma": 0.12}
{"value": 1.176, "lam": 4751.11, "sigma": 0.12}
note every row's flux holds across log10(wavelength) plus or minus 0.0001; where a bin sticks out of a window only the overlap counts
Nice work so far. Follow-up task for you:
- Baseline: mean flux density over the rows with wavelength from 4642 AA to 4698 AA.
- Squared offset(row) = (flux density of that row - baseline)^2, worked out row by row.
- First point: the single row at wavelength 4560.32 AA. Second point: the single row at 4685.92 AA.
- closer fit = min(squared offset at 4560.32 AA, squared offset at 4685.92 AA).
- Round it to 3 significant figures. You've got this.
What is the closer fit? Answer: 0.0103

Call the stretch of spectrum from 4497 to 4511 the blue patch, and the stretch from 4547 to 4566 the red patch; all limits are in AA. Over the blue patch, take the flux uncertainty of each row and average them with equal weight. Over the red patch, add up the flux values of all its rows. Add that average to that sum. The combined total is 11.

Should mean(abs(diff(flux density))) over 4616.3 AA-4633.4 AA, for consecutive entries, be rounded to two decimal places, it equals 0.05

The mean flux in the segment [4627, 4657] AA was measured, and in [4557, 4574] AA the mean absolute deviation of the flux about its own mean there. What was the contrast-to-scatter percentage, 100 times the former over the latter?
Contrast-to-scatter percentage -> 1546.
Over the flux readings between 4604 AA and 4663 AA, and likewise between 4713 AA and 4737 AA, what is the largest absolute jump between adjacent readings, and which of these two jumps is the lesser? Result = 0.34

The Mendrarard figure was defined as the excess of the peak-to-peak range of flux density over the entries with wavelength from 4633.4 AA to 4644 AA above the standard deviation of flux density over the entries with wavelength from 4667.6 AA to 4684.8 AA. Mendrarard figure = 0.35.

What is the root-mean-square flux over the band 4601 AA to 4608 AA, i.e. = 1.25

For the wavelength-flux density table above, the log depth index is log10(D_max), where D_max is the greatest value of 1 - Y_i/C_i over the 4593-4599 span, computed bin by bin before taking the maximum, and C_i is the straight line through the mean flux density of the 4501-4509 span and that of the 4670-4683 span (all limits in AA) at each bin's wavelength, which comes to -0.64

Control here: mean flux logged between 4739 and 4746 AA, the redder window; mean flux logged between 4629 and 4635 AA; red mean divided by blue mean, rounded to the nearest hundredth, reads 1.04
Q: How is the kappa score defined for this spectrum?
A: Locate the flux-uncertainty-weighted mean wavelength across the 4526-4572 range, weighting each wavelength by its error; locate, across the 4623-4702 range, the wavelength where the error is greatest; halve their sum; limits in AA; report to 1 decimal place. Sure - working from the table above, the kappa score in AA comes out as 4593.9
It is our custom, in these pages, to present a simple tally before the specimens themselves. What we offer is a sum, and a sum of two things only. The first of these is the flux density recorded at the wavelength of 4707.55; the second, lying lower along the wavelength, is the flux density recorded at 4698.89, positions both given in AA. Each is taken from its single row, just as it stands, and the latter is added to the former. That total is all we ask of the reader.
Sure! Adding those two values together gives 2.57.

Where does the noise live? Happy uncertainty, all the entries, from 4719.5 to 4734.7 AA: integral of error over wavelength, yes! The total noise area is 1.72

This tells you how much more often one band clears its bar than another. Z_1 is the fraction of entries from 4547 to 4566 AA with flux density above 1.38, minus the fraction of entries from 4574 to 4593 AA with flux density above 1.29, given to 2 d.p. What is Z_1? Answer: -0.22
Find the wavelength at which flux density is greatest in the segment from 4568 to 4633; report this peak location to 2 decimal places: 4570.83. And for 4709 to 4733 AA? 4718.41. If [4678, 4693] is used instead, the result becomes 4685.92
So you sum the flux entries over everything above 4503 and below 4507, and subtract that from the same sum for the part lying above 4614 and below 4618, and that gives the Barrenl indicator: -0.21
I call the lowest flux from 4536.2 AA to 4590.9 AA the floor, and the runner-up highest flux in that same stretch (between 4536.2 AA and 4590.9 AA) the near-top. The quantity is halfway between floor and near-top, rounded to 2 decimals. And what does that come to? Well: 1.23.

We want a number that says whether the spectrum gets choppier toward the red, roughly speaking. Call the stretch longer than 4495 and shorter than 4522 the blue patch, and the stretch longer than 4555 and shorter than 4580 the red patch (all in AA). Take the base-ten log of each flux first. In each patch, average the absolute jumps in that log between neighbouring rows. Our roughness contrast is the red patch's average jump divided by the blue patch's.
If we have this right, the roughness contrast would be 0.91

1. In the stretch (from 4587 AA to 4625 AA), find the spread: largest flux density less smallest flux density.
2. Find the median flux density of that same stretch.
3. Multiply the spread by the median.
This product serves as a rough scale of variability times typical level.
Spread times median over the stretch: 0.575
